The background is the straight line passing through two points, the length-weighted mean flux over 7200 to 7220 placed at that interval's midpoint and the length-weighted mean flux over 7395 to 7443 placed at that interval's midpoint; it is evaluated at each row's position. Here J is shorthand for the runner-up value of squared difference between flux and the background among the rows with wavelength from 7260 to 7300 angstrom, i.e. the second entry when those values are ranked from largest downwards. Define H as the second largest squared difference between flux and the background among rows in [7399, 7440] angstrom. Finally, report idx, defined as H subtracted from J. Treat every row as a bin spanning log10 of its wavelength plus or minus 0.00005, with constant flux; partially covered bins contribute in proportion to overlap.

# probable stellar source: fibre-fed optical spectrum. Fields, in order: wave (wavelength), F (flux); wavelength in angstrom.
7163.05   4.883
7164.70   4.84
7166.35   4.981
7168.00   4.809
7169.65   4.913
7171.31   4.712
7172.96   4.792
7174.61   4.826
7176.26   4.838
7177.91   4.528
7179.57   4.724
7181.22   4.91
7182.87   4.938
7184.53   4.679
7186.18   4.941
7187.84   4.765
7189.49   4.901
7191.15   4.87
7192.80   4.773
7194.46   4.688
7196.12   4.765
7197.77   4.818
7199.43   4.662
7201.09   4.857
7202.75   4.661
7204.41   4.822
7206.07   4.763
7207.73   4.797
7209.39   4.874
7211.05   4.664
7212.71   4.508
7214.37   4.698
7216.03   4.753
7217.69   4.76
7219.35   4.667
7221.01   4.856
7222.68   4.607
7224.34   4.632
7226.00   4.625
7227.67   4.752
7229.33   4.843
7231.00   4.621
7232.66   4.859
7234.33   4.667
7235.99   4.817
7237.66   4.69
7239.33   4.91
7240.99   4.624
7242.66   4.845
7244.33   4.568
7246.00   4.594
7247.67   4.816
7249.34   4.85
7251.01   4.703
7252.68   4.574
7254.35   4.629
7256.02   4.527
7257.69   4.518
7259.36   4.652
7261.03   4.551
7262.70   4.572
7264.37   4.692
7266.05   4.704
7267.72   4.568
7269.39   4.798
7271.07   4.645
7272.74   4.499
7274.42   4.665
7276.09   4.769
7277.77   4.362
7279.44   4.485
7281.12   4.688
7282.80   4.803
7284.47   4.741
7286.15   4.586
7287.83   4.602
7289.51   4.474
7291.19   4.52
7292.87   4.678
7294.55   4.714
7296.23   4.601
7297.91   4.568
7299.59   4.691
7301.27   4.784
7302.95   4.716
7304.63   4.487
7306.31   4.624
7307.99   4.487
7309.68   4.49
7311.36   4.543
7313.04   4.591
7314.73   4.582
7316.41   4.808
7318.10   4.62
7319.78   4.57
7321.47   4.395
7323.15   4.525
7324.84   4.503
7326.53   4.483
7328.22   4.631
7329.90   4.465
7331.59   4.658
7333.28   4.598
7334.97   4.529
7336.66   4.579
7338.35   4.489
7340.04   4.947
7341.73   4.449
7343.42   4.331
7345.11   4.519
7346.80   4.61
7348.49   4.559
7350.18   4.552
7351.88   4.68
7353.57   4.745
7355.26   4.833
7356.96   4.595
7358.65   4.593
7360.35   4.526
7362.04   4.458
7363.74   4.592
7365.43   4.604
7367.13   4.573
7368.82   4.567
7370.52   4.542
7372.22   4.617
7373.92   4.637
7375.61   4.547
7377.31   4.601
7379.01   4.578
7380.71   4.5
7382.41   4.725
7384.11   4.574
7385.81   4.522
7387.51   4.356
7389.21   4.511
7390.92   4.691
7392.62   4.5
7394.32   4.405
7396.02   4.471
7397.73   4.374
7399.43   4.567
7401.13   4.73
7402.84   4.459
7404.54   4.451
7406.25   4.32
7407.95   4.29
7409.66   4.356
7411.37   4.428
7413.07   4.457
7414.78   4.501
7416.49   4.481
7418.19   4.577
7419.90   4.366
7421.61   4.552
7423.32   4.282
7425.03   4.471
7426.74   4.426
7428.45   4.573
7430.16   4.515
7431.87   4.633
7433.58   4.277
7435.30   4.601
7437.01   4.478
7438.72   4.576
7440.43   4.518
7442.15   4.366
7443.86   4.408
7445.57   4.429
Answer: -0.011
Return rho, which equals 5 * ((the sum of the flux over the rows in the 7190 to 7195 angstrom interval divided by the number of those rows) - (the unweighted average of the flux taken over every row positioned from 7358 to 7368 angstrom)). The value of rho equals 1.1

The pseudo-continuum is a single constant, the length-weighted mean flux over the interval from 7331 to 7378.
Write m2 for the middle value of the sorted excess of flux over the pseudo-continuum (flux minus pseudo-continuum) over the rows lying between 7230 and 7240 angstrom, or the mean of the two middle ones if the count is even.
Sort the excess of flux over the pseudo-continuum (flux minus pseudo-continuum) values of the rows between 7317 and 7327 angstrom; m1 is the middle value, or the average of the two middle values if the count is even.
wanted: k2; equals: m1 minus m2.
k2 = -0.24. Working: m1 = -0.08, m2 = 0.16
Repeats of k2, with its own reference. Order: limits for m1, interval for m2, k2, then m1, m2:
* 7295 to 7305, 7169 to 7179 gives -0.16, 0.06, 0.22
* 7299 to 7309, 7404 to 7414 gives 0.27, 0.07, -0.20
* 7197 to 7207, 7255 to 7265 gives 0.23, 0.20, -0.03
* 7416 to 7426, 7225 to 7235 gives -0.23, -0.11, 0.12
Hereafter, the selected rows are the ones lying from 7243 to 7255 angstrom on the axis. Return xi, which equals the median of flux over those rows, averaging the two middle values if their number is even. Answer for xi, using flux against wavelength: 4.63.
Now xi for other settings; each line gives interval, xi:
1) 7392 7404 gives 4.47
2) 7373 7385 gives 4.58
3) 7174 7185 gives 4.83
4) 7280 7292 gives 4.60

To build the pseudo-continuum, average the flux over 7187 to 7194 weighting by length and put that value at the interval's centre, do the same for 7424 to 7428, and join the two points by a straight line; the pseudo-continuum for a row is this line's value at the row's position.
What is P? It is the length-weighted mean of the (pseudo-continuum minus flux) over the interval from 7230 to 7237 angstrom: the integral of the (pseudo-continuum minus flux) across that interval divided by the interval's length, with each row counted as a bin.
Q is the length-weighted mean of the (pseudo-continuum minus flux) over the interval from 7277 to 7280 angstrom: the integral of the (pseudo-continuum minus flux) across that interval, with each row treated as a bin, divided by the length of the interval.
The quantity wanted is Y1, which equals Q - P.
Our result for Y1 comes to 0.25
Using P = 0.01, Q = 0.26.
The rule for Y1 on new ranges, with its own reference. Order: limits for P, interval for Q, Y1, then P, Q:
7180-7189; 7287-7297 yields 0.08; -0.02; 0.06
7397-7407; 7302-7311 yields 0.07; 0.00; 0.08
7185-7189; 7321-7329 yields 0.12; -0.02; 0.10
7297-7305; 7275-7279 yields 0.13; -0.01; 0.12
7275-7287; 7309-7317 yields -0.01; 0.04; 0.03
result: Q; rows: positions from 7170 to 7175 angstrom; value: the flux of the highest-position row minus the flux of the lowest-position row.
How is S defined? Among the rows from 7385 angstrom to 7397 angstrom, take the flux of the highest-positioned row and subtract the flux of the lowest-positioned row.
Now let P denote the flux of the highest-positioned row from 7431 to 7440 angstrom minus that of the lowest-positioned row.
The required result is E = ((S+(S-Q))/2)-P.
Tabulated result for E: -0.05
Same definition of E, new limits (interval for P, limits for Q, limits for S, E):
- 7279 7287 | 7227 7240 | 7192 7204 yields -0.29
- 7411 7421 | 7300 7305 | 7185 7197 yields 0.03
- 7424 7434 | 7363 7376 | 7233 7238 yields 0.24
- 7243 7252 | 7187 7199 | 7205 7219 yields -0.16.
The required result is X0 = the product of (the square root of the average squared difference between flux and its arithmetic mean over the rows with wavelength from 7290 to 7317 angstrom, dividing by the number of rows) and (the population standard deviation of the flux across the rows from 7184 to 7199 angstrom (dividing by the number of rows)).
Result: 0.0086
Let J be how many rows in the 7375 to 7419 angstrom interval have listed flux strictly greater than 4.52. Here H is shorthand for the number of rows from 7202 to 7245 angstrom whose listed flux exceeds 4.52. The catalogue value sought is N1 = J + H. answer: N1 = 35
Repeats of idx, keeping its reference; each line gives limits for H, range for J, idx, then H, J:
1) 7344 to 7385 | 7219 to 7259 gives -0.017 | 0.044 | 0.027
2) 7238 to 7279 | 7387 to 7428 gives -0.009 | 0.045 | 0.037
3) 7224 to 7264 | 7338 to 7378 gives 0.053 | 0.027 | 0.081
